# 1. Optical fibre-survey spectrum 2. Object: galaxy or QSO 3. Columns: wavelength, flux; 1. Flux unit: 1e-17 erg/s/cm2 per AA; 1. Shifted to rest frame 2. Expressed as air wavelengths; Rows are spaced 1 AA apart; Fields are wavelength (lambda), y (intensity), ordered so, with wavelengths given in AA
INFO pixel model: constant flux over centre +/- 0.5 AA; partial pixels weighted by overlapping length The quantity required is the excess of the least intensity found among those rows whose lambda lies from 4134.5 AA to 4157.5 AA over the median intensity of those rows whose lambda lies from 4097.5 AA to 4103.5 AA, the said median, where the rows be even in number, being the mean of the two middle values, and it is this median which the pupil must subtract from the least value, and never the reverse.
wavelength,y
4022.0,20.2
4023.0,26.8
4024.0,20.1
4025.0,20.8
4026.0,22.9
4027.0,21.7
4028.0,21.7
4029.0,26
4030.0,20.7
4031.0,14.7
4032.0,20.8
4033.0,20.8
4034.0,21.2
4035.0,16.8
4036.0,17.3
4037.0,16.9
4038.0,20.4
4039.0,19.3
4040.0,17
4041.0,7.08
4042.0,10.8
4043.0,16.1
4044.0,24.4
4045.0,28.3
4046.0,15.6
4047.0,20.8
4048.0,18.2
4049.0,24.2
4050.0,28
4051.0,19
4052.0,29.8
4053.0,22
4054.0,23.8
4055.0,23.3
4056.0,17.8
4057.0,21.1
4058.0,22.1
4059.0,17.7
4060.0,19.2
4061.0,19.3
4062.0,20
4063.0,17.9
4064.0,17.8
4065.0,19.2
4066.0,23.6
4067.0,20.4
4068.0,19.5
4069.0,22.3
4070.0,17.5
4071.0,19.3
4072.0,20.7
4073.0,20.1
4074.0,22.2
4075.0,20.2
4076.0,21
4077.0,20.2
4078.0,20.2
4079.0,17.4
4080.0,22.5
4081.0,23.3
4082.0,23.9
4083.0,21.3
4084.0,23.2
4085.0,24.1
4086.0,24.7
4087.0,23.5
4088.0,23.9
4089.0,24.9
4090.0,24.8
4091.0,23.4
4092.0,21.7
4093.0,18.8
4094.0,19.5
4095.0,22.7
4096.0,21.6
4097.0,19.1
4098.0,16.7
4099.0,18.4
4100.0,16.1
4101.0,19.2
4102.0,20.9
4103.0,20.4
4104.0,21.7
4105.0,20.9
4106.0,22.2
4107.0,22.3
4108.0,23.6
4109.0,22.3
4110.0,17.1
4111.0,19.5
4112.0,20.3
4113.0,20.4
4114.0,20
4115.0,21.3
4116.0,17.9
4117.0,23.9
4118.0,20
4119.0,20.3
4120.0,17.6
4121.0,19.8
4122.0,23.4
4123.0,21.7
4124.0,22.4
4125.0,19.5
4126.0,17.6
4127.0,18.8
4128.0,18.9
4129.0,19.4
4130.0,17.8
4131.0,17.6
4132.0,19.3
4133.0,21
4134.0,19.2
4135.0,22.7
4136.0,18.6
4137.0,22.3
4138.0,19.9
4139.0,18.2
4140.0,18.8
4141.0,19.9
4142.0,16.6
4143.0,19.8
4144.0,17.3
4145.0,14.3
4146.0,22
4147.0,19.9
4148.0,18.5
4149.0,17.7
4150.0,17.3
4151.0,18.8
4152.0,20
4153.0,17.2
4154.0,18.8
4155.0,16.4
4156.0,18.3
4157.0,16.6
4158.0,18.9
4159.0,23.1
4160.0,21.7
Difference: -4.5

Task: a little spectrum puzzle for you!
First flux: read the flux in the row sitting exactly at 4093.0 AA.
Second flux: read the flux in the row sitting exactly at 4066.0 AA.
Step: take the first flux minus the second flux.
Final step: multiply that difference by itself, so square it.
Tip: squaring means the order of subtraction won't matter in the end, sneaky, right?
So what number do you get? 23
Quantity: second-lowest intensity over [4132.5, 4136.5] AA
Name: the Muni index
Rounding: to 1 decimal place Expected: 19.2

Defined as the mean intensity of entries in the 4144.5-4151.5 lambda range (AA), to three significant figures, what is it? 18.4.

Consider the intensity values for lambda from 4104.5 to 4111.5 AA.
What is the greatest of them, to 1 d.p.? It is 23.6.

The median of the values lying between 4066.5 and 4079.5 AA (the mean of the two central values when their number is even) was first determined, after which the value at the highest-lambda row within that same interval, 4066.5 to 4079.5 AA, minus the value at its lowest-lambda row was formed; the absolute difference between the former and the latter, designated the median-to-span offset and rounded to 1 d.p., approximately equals 23.2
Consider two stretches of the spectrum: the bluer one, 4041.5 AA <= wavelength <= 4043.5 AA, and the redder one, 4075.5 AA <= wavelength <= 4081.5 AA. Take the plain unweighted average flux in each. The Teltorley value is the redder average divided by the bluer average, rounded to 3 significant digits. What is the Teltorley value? 1.54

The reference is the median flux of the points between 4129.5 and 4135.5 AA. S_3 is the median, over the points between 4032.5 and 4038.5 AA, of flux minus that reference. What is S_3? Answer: -0.4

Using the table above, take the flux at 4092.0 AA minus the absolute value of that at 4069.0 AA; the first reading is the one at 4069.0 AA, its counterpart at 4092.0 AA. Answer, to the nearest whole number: -1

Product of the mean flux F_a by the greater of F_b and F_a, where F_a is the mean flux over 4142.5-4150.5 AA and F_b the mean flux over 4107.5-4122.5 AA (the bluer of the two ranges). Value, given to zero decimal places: 376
